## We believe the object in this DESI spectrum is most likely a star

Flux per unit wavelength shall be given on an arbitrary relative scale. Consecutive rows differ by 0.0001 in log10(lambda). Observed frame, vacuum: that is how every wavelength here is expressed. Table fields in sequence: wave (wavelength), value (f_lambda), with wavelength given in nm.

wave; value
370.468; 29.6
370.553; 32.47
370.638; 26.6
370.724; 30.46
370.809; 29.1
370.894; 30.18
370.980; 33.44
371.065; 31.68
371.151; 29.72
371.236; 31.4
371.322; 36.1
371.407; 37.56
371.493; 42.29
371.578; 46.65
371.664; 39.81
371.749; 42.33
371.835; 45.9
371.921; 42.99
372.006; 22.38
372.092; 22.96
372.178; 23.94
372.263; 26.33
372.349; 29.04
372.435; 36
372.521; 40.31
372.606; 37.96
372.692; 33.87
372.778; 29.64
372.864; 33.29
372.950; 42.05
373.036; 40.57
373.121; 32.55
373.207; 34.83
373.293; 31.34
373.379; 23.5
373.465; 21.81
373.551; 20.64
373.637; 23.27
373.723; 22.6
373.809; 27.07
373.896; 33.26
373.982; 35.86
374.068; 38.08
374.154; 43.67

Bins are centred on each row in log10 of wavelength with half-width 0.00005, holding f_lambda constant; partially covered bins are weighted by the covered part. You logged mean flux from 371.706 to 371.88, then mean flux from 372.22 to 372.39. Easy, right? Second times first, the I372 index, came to 1221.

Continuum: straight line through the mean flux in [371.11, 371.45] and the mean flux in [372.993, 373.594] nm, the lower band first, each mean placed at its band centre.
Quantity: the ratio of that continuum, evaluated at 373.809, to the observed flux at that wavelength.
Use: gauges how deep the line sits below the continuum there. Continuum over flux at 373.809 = 1.04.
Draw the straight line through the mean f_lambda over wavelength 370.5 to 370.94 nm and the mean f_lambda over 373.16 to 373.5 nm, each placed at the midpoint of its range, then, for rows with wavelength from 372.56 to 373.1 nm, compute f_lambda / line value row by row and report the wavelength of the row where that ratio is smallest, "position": 372.778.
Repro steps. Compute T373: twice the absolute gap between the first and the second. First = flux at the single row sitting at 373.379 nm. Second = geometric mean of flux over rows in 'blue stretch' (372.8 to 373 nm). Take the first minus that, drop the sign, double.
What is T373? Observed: 28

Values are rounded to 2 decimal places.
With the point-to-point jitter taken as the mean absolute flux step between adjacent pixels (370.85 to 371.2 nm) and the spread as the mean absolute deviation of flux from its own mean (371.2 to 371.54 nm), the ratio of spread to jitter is 1.33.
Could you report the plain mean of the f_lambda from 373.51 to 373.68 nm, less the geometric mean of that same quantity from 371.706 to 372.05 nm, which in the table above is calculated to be -15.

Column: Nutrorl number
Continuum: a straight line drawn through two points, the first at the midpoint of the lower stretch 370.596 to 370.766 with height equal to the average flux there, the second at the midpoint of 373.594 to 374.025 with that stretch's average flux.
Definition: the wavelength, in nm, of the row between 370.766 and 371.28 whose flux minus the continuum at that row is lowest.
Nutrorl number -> 370.809 nm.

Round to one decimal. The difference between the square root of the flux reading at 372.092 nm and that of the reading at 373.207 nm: -1.1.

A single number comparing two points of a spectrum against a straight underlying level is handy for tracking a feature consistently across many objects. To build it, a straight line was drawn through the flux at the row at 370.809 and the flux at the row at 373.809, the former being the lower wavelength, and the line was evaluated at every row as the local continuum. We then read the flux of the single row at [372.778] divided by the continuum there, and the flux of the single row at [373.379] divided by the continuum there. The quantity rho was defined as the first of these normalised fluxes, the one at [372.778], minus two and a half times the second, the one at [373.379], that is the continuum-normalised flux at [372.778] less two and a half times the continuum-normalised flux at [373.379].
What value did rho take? -1.08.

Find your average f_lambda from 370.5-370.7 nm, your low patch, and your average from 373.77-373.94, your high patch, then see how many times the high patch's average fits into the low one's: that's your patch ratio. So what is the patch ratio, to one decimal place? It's 1.0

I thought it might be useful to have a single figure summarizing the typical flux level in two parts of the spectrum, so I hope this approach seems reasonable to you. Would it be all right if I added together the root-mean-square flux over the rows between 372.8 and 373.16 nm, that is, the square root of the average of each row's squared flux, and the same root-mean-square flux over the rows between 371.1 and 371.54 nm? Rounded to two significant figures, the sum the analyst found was 73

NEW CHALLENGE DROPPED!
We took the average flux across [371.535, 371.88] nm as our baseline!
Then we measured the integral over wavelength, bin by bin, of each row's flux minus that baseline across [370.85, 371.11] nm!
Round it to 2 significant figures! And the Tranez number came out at -3.1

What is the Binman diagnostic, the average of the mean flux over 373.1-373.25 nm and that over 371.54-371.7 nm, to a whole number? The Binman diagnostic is 38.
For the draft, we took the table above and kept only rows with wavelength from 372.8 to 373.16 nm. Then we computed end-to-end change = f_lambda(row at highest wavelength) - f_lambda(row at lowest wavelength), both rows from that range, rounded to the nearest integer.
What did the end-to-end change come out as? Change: -1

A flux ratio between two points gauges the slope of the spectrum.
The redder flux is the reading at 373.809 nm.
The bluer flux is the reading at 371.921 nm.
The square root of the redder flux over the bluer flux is 0.79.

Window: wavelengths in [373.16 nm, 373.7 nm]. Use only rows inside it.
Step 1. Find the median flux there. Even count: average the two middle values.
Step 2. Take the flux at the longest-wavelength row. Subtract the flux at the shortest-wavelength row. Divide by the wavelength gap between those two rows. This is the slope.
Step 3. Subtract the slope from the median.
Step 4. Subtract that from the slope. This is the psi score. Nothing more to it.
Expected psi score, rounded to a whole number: -77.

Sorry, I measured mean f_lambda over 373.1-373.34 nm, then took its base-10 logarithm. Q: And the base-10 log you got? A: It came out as 1.52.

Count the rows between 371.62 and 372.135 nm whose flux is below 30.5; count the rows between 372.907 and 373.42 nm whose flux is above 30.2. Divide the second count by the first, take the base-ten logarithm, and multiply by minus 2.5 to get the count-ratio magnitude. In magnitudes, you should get -1.0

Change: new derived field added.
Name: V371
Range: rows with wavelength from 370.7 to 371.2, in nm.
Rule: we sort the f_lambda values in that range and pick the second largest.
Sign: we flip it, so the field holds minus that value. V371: -32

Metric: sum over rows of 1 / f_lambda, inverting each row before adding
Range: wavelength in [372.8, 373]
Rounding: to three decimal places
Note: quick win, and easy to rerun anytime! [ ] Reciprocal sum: 0.054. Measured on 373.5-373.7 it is 0.091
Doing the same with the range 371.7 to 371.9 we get 0.045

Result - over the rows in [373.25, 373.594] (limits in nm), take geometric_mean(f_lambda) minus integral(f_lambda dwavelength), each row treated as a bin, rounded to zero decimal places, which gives 16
